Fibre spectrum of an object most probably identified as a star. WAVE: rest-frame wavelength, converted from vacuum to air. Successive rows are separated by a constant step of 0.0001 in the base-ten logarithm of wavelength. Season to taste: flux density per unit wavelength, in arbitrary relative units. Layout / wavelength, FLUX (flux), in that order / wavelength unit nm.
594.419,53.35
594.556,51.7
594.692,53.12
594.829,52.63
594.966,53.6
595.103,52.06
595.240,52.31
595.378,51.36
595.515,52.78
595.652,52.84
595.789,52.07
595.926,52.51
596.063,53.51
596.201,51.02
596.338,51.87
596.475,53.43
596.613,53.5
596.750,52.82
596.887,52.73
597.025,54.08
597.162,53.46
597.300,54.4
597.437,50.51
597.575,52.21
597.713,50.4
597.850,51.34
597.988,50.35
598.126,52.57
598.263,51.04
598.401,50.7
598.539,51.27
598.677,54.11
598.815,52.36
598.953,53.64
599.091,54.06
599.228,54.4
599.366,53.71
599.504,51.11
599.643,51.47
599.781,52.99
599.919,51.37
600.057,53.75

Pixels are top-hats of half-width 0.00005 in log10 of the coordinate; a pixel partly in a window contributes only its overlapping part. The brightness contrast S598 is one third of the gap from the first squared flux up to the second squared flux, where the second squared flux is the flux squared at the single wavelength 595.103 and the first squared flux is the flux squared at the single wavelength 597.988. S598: 58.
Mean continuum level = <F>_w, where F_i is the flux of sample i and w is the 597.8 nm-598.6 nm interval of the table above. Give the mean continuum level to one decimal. 51.2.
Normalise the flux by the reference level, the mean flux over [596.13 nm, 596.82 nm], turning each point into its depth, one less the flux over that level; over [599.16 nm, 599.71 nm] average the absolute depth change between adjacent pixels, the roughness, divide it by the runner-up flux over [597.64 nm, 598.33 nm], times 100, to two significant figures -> 0.045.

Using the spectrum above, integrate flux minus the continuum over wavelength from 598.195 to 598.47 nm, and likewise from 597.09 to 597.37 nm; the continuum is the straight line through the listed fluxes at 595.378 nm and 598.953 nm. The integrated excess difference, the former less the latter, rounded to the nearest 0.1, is -1.0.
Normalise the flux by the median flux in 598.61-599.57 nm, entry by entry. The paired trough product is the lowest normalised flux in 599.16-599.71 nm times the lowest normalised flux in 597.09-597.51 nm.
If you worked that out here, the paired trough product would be 0.895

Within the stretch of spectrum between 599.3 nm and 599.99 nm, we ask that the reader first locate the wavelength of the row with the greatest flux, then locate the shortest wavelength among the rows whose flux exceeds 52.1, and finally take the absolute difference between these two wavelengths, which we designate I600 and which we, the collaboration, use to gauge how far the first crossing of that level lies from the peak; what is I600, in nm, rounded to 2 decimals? 0.00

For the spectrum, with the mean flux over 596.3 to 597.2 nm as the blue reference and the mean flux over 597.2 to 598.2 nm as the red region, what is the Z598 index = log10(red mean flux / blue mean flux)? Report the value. -0.012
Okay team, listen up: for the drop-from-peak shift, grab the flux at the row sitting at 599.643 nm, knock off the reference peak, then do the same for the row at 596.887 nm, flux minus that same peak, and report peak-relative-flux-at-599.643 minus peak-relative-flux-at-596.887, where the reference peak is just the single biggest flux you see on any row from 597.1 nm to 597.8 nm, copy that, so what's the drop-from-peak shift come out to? -1.3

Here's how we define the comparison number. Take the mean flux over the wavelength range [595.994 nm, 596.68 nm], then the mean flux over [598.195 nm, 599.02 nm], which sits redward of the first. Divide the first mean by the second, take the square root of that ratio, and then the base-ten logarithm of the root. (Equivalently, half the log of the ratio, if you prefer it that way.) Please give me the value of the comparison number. 0.0020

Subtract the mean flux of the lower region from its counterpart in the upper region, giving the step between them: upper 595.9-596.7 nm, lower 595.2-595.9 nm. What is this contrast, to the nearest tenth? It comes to 0.4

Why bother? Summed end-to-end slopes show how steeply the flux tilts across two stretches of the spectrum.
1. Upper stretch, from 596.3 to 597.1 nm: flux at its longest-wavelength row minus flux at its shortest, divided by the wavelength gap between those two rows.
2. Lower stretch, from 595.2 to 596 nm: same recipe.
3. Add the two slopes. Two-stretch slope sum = 3.5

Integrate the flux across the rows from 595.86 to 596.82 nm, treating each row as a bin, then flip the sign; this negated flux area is -50.6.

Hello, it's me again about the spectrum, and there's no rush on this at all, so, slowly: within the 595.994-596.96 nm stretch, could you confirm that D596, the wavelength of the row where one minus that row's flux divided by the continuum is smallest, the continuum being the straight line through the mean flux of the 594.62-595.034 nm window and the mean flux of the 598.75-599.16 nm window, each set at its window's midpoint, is 596.063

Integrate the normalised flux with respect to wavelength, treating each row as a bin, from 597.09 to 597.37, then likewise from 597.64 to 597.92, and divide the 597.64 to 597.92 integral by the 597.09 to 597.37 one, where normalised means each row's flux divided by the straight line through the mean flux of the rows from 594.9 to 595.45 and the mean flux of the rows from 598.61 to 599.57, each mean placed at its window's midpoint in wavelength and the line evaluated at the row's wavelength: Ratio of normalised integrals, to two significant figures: 0.94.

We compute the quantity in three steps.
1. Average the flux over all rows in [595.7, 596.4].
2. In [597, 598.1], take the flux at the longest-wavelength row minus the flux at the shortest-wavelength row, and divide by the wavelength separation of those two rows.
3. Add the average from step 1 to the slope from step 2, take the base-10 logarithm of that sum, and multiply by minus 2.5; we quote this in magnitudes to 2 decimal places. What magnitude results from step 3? -4.21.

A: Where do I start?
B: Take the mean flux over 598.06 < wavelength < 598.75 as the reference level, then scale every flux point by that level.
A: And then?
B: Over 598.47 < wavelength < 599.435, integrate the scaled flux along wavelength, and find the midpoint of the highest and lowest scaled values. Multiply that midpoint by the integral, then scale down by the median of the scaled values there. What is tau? 0.98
